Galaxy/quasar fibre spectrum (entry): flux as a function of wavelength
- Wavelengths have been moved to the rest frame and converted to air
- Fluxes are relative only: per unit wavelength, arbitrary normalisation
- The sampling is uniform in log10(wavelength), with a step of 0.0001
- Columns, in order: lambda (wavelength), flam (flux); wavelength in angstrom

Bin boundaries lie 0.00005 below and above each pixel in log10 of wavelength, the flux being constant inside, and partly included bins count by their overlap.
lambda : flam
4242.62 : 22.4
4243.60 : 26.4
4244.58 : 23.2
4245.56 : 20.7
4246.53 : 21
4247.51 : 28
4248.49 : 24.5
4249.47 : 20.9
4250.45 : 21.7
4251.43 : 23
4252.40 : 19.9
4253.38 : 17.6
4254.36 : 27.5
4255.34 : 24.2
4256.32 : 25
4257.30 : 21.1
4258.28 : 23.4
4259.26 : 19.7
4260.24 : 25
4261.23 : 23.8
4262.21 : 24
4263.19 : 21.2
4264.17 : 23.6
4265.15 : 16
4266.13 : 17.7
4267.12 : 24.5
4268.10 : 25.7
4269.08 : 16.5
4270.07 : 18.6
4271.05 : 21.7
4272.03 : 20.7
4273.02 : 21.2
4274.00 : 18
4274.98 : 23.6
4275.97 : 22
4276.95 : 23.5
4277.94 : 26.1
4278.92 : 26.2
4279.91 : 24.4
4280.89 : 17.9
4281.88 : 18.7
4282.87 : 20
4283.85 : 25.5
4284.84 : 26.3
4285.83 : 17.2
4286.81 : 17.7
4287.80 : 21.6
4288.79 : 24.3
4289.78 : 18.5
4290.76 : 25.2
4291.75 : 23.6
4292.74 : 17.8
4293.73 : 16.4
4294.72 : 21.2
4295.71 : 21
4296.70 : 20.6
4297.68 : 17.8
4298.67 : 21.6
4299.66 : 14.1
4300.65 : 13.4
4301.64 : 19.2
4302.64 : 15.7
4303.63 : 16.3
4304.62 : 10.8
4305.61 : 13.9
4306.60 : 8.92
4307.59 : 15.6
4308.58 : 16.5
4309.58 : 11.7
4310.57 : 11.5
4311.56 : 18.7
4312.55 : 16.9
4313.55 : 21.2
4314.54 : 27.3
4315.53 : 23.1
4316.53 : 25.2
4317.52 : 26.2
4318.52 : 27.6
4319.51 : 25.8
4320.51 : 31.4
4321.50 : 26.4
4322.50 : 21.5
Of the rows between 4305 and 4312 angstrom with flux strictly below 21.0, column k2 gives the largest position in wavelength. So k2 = 4311.56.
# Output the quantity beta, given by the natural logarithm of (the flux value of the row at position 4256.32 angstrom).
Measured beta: 3.2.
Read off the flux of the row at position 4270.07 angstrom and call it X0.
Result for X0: 18.6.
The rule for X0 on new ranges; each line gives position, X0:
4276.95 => 23.5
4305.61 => 13.9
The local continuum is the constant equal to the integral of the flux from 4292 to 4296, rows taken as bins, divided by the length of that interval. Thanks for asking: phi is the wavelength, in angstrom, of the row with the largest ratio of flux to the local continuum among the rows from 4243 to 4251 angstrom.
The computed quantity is 4247.51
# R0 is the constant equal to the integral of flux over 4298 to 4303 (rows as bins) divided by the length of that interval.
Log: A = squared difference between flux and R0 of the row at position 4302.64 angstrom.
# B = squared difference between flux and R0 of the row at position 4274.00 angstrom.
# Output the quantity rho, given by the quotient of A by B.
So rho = 0.9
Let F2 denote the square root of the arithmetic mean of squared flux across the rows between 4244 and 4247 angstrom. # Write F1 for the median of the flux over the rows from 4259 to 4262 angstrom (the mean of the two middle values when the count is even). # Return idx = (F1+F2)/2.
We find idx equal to 22.7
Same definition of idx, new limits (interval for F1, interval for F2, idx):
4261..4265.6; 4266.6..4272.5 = 22.6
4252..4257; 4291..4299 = 22.2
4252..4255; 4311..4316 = 20.8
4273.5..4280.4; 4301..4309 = 19.3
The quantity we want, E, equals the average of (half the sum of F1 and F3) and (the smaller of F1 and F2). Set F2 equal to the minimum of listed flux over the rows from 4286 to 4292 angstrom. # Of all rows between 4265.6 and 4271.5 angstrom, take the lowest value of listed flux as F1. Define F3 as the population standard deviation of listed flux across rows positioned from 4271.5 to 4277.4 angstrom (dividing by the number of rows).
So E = 12.8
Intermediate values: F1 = 16.5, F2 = 17.7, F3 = 1.9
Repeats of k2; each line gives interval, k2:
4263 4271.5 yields 4270.07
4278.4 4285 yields 4282.87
